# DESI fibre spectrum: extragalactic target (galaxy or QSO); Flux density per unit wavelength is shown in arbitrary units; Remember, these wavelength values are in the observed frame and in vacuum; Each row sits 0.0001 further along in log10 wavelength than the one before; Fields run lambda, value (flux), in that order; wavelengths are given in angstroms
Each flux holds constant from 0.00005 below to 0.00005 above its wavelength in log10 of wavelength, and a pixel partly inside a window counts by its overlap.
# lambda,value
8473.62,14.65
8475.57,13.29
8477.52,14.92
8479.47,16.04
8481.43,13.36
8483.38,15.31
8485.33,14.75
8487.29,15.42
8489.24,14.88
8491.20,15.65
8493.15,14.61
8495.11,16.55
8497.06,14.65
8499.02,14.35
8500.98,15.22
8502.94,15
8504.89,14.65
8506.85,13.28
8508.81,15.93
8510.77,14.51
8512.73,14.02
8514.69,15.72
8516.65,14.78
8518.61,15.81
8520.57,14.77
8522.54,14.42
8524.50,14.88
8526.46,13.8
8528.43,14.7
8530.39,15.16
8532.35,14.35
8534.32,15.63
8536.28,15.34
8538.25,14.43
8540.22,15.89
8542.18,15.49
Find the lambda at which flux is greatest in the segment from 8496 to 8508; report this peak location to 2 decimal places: 8500.98 angstroms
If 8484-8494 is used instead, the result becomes 8491.20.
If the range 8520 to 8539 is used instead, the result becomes 8534.32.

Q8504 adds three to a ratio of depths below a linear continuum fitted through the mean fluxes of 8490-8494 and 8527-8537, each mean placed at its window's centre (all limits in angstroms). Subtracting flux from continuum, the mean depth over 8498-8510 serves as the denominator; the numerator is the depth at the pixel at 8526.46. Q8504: 6.4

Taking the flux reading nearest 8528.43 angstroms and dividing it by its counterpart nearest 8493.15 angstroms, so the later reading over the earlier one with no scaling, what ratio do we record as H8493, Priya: 1.01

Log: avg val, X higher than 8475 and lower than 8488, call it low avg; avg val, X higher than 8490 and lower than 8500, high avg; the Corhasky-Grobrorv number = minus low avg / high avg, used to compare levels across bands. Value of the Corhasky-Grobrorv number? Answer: -0.97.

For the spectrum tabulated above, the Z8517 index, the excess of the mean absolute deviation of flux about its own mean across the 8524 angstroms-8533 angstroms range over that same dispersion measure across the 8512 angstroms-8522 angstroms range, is -0.19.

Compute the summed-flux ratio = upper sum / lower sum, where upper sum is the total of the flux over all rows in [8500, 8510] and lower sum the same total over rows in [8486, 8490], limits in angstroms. 2.4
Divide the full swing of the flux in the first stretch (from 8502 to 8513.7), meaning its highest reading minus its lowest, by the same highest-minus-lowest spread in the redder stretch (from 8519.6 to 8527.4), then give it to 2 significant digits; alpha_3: 2.5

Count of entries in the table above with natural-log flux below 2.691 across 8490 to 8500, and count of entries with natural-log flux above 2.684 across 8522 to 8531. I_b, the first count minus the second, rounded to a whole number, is 0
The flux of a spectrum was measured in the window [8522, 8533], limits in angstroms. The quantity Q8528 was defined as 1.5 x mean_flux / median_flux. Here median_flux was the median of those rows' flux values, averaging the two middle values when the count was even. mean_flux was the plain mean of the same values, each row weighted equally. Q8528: 1.50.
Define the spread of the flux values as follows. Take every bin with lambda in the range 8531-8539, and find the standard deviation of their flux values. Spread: 0.6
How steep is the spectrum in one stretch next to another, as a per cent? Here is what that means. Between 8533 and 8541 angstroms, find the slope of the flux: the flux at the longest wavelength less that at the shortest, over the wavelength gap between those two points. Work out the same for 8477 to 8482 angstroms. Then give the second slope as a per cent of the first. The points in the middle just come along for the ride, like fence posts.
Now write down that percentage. -905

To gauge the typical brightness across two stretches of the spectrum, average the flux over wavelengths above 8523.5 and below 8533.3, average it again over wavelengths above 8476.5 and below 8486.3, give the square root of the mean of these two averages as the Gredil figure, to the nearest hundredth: 3.84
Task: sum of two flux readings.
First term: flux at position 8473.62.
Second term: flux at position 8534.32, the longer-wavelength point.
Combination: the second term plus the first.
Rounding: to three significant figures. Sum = 30.3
